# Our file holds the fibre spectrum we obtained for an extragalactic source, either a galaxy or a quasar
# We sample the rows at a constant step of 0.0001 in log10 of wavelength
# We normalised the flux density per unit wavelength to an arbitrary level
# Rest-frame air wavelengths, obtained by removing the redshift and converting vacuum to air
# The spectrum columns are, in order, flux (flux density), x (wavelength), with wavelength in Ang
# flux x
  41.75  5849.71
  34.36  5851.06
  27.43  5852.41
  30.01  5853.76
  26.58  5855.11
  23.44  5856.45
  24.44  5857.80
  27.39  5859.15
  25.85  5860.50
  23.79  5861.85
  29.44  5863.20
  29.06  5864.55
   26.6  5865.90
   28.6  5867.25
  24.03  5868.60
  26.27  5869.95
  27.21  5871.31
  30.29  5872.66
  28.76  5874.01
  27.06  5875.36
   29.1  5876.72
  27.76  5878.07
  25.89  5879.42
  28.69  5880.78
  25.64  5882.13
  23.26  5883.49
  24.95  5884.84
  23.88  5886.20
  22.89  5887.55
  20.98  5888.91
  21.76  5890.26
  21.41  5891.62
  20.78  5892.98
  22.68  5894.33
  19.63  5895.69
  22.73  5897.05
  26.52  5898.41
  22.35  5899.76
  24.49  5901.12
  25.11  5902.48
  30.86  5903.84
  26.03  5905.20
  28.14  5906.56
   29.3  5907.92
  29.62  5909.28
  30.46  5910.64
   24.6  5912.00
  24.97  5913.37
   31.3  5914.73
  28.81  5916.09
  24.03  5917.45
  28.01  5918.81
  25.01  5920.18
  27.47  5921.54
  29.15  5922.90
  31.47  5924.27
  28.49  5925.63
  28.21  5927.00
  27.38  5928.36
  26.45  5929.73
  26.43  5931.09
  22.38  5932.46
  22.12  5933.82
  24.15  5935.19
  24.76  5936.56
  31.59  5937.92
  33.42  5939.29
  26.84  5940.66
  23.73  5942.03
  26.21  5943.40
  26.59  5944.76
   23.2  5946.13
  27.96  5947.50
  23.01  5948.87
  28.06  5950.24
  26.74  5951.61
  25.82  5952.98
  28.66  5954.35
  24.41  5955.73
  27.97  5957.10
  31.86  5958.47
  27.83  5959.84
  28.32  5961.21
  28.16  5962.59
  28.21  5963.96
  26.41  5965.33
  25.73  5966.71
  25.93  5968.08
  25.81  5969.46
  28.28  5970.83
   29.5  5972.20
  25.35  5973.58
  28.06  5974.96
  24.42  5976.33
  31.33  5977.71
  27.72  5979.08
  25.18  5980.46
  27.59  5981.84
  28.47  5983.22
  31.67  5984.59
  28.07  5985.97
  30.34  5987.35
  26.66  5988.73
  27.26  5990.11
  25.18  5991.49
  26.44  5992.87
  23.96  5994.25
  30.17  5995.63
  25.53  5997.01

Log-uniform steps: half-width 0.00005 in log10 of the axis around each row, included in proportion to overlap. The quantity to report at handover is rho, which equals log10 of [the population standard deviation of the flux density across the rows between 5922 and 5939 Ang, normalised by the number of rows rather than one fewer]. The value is 0.48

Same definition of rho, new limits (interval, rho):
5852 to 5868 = 0.32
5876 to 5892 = 0.43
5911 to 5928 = 0.38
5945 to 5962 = 0.38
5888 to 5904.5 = 0.47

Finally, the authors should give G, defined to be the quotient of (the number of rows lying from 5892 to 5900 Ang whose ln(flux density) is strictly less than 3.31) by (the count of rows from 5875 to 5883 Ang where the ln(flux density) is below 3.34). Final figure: 1.5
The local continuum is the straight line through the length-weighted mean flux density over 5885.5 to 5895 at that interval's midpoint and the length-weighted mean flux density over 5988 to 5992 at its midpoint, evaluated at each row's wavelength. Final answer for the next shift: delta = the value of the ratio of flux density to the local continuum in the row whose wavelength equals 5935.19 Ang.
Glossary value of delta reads 1.00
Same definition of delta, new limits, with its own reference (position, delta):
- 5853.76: 1.47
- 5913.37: 1.08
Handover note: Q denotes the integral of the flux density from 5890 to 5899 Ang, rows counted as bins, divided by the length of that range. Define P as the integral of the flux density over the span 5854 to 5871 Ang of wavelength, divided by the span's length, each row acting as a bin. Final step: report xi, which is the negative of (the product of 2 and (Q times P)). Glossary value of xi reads -1171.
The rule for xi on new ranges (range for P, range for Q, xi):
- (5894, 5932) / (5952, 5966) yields -1486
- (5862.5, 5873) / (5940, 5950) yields -1406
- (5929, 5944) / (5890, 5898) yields -1133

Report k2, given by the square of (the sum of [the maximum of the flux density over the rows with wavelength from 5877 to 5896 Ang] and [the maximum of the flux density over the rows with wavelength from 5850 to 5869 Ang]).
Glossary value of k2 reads 3975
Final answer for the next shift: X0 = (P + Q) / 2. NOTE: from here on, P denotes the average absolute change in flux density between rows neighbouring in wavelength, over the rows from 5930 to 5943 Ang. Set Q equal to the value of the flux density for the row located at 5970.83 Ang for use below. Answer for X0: 15.7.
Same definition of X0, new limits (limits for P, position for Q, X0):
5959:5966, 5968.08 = 13.3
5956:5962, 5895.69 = 11.2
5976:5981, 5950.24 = 16.2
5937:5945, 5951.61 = 14.8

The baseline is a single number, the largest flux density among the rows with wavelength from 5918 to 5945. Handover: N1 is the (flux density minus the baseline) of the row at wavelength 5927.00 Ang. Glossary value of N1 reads -5.2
